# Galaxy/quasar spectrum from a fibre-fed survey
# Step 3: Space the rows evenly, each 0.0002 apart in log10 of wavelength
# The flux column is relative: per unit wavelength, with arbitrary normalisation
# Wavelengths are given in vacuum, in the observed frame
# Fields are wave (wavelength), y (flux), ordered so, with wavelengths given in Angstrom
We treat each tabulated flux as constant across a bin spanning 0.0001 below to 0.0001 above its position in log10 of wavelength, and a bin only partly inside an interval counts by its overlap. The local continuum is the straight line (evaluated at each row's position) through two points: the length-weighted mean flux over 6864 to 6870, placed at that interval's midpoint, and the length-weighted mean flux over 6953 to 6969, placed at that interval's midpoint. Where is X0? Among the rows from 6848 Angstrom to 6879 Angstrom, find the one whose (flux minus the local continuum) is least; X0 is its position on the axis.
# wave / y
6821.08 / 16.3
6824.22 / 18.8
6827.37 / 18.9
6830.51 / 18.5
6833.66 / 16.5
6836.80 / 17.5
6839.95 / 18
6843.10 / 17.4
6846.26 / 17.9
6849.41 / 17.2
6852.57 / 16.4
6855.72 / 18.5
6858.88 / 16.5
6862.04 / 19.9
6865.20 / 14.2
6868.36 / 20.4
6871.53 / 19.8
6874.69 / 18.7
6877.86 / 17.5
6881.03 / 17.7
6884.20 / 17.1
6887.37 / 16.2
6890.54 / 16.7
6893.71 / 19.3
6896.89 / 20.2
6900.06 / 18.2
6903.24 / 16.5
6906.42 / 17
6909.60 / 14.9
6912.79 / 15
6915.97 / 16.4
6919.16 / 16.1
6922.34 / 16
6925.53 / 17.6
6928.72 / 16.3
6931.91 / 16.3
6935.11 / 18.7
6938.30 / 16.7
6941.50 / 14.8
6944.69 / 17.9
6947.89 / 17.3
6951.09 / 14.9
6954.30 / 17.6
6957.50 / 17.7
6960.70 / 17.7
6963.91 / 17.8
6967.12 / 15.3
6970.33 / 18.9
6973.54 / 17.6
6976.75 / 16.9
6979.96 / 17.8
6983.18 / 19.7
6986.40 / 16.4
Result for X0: 6865.20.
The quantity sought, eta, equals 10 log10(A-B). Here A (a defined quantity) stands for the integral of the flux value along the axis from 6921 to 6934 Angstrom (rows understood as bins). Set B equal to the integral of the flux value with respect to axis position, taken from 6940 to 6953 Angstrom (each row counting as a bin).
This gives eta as 7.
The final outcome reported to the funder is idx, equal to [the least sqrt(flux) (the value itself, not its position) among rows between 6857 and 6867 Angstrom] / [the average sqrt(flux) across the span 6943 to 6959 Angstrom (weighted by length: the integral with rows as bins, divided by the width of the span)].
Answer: 0.91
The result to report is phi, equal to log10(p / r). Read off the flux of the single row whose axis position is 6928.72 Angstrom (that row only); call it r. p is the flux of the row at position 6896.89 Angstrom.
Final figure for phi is 0.09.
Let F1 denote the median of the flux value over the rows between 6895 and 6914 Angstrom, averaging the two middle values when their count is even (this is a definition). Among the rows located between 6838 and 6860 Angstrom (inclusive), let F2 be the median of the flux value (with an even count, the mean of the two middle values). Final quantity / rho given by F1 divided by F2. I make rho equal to 0.96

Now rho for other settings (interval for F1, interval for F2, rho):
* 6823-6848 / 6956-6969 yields 1.01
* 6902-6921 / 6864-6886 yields 0.92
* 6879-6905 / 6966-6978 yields 1.01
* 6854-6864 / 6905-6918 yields 1.18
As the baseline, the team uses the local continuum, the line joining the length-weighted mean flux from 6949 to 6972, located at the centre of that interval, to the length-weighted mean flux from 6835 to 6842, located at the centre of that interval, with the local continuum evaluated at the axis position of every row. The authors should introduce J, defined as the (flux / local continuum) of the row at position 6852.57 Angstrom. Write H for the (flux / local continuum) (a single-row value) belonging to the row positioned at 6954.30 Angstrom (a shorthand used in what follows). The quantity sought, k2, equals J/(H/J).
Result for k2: 0.84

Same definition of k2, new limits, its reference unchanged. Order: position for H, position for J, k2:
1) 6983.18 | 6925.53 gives 0.89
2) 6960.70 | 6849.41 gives 0.92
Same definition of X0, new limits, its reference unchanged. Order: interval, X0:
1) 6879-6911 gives 6909.60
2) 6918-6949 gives 6941.50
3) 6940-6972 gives 6941.50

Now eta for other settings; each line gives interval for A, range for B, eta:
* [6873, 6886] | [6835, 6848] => -1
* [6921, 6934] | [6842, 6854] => 10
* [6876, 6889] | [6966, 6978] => 12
